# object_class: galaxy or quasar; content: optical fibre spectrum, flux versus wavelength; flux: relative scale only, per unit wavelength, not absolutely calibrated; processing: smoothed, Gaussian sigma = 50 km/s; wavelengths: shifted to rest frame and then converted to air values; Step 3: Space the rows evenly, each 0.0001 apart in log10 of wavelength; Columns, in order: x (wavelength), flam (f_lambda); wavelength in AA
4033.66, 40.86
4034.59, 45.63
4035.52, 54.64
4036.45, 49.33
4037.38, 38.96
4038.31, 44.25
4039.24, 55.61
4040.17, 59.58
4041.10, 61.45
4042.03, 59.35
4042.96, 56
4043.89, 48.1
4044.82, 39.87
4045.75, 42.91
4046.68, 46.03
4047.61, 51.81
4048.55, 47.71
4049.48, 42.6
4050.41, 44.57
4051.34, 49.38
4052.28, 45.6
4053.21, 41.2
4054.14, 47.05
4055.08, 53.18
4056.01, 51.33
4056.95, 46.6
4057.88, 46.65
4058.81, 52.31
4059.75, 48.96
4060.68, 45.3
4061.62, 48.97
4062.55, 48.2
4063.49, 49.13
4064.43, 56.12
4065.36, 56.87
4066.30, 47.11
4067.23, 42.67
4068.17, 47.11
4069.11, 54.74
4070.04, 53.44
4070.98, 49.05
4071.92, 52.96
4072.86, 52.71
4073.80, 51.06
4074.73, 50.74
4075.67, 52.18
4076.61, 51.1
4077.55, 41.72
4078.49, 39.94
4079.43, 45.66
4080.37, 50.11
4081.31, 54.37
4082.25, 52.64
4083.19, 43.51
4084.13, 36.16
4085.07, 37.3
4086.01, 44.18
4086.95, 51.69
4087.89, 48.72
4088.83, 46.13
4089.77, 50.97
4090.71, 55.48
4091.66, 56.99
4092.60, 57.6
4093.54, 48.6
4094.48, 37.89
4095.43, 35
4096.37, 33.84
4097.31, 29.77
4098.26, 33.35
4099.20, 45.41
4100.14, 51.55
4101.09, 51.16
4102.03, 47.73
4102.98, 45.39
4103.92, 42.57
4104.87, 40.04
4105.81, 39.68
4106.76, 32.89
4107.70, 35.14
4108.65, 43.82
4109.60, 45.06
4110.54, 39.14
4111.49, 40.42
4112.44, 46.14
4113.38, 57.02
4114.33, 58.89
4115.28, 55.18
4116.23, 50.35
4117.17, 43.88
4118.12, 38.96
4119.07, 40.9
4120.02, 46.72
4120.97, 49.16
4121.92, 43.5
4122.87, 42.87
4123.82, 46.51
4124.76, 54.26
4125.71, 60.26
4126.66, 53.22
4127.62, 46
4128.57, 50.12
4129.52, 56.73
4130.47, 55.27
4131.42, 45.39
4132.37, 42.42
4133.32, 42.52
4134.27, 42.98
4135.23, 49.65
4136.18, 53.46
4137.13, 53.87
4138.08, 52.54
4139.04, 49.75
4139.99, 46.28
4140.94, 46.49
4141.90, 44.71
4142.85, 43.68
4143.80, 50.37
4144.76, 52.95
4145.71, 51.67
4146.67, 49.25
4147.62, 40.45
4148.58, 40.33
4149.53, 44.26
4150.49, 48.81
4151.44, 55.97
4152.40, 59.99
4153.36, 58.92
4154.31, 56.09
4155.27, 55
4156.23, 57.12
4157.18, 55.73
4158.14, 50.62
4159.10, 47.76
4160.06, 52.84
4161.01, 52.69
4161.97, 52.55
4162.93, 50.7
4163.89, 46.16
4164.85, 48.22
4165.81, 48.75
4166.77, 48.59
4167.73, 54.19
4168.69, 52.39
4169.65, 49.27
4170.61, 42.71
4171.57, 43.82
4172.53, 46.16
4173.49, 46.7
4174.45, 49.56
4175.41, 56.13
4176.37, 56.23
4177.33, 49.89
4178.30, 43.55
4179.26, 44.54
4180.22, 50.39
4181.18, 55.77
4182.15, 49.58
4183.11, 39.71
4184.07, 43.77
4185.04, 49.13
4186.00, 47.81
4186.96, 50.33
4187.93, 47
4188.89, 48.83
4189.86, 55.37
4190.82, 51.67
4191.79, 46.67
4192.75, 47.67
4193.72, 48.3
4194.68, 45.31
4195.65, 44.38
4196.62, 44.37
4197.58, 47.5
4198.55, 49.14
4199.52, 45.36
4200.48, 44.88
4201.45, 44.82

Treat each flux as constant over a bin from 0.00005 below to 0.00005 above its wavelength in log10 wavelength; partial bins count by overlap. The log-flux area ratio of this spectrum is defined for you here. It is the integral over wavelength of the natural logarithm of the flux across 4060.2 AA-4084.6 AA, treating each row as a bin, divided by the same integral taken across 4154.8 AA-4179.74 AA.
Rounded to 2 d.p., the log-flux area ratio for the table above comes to 0.97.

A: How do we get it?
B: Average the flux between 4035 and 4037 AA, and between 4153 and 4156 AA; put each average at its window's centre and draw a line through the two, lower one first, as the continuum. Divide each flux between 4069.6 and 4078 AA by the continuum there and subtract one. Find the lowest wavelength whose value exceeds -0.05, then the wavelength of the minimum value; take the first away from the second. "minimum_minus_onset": 7.5 AA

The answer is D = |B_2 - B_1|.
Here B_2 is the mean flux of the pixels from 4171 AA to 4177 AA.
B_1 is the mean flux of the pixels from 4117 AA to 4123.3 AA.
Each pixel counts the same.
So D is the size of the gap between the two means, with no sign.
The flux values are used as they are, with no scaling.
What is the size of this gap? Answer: 6.1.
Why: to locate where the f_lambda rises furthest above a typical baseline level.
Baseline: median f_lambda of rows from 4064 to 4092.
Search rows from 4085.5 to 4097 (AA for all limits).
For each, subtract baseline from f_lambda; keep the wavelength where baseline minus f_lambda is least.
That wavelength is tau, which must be 4092.60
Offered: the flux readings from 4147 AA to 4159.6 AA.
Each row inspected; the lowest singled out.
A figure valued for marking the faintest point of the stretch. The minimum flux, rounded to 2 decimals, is 40.33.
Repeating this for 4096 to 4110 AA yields 29.77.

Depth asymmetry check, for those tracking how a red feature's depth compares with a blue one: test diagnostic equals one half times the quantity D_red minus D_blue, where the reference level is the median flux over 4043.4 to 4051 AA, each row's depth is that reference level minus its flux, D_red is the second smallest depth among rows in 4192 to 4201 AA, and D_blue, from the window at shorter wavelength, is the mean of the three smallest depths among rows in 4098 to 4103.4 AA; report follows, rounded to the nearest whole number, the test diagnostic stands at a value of 1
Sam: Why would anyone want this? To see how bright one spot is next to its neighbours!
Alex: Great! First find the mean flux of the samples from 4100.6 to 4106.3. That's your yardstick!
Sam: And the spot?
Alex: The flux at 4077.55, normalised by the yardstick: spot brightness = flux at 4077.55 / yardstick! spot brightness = 0.94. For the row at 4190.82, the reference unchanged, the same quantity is 1.16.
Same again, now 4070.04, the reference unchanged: 1.20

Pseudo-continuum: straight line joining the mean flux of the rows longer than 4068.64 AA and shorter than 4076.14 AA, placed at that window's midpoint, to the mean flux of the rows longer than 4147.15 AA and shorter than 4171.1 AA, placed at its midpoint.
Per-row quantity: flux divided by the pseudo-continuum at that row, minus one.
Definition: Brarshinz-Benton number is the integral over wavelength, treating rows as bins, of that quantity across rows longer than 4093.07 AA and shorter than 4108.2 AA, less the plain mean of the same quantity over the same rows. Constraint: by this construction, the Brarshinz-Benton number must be -3.0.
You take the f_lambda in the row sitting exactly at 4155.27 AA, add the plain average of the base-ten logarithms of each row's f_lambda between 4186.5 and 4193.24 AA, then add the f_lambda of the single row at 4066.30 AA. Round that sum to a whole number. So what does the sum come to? 104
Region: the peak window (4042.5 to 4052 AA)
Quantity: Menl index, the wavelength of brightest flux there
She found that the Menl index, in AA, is 4042.96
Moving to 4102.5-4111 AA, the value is 4102.98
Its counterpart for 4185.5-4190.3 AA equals 4189.86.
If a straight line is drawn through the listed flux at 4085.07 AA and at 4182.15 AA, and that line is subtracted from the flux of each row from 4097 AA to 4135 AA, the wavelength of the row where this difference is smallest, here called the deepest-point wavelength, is 4097.31 AA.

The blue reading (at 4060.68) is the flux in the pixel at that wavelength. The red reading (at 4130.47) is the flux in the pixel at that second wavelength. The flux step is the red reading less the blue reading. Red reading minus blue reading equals 10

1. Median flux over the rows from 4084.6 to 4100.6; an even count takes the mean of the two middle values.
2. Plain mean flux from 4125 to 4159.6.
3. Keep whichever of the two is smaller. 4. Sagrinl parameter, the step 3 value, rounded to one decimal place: 46.1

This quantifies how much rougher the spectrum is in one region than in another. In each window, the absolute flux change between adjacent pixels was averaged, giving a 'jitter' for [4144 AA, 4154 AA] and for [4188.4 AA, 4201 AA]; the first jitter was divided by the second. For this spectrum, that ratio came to 1.5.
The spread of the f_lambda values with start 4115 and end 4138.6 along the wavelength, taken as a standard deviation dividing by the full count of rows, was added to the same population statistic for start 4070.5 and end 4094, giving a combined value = 11.2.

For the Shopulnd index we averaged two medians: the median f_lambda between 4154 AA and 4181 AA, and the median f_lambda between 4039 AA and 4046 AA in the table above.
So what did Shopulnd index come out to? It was 53.0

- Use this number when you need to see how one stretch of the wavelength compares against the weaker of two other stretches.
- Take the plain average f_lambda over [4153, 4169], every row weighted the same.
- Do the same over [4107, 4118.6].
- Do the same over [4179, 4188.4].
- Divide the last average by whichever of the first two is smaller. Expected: 1.04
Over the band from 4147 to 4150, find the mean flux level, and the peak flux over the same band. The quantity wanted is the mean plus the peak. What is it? 86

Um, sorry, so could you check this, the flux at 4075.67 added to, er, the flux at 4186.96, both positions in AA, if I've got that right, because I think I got 103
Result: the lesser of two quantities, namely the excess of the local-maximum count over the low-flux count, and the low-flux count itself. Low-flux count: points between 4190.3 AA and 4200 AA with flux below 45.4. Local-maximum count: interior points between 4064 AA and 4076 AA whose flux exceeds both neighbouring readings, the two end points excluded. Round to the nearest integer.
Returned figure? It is -1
